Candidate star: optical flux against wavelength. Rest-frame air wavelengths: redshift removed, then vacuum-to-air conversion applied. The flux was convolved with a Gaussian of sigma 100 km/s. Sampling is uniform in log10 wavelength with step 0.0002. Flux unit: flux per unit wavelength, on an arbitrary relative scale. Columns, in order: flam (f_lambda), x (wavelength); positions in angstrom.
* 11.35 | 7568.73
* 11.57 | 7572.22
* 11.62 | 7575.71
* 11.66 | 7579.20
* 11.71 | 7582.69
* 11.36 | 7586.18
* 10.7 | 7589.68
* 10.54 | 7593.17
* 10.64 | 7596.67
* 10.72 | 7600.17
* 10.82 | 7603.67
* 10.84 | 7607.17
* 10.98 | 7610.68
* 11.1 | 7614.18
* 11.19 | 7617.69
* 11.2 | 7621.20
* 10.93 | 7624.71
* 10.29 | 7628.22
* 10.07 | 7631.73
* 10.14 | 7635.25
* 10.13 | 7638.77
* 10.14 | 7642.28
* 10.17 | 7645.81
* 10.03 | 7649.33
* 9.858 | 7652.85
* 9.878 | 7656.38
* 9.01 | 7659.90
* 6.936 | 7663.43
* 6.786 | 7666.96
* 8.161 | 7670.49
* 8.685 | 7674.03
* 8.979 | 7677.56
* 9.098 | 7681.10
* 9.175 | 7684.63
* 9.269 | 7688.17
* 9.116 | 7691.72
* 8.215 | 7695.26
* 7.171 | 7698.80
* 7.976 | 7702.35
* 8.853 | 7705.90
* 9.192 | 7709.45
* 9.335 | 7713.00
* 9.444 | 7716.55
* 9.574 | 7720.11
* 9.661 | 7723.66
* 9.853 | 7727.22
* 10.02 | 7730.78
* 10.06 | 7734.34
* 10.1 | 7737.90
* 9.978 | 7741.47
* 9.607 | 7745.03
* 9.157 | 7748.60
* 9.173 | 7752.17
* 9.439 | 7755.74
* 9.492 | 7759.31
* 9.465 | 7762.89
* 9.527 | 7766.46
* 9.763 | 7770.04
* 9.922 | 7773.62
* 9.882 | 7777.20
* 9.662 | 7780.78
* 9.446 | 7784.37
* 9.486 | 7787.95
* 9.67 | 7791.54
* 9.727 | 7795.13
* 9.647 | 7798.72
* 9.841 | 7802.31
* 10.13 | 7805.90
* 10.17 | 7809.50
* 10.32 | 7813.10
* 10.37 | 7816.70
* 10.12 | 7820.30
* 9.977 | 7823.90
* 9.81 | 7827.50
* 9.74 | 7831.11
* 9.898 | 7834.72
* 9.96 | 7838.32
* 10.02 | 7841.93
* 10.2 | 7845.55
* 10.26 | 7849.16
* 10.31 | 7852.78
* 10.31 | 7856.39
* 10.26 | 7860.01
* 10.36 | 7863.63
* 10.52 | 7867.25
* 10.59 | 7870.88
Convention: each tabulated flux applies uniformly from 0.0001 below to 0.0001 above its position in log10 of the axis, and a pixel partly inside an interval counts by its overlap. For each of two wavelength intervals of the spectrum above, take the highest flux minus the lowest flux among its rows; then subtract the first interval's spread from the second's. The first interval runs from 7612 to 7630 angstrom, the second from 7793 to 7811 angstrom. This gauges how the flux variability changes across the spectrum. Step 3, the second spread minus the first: -0.39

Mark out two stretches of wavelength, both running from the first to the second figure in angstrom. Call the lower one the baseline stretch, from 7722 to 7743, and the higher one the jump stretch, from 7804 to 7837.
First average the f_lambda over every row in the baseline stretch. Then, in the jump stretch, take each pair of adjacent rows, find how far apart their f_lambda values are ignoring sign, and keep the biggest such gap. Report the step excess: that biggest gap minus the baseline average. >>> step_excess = -9.7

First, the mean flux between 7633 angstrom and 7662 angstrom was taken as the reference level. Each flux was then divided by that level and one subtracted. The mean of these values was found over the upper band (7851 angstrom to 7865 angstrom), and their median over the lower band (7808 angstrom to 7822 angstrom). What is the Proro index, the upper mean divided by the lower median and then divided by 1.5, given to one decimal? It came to 0.8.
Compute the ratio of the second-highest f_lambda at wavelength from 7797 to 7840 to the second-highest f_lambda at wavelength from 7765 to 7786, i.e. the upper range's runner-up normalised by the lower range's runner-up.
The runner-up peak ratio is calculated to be 1.04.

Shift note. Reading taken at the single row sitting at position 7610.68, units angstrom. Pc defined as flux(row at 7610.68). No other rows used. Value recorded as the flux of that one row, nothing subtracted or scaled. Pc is 10.98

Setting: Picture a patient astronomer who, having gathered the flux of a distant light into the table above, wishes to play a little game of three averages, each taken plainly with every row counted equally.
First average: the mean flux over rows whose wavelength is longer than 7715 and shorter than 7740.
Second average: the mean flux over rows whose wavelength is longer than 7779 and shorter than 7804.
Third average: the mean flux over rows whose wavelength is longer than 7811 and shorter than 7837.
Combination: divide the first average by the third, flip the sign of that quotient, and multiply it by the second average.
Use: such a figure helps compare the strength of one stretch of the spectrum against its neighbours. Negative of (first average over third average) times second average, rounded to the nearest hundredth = -9.43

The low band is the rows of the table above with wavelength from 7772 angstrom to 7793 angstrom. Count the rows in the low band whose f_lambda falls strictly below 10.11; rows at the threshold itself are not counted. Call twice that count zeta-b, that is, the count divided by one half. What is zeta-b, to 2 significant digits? 12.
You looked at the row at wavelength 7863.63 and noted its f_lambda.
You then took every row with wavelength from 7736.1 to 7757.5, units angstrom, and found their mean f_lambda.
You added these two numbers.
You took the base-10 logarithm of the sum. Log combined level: 1.30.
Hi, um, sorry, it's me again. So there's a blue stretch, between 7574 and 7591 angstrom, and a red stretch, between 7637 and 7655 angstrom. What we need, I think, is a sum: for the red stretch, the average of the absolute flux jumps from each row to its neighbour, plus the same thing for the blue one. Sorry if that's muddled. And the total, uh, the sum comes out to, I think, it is 0.36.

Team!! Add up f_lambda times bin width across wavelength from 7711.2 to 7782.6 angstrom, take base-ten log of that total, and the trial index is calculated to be 2.84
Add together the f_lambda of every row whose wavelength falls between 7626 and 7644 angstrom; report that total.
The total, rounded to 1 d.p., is 50.8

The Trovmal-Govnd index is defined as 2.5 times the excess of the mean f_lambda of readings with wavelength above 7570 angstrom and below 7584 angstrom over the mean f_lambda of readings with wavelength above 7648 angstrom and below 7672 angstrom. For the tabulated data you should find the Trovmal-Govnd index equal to 7.4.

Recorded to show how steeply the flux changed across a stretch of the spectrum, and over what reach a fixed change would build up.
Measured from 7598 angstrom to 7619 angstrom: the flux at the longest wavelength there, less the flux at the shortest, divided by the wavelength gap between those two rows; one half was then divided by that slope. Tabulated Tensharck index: 19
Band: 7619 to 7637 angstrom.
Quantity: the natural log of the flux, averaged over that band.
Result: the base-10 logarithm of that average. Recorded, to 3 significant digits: 0.372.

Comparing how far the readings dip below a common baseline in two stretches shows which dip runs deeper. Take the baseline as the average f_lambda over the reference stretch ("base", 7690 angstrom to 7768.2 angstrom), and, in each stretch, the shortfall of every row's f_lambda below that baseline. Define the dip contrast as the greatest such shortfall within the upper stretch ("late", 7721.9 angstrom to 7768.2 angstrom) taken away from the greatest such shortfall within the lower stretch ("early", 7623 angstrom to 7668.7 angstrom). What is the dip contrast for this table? 2.4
